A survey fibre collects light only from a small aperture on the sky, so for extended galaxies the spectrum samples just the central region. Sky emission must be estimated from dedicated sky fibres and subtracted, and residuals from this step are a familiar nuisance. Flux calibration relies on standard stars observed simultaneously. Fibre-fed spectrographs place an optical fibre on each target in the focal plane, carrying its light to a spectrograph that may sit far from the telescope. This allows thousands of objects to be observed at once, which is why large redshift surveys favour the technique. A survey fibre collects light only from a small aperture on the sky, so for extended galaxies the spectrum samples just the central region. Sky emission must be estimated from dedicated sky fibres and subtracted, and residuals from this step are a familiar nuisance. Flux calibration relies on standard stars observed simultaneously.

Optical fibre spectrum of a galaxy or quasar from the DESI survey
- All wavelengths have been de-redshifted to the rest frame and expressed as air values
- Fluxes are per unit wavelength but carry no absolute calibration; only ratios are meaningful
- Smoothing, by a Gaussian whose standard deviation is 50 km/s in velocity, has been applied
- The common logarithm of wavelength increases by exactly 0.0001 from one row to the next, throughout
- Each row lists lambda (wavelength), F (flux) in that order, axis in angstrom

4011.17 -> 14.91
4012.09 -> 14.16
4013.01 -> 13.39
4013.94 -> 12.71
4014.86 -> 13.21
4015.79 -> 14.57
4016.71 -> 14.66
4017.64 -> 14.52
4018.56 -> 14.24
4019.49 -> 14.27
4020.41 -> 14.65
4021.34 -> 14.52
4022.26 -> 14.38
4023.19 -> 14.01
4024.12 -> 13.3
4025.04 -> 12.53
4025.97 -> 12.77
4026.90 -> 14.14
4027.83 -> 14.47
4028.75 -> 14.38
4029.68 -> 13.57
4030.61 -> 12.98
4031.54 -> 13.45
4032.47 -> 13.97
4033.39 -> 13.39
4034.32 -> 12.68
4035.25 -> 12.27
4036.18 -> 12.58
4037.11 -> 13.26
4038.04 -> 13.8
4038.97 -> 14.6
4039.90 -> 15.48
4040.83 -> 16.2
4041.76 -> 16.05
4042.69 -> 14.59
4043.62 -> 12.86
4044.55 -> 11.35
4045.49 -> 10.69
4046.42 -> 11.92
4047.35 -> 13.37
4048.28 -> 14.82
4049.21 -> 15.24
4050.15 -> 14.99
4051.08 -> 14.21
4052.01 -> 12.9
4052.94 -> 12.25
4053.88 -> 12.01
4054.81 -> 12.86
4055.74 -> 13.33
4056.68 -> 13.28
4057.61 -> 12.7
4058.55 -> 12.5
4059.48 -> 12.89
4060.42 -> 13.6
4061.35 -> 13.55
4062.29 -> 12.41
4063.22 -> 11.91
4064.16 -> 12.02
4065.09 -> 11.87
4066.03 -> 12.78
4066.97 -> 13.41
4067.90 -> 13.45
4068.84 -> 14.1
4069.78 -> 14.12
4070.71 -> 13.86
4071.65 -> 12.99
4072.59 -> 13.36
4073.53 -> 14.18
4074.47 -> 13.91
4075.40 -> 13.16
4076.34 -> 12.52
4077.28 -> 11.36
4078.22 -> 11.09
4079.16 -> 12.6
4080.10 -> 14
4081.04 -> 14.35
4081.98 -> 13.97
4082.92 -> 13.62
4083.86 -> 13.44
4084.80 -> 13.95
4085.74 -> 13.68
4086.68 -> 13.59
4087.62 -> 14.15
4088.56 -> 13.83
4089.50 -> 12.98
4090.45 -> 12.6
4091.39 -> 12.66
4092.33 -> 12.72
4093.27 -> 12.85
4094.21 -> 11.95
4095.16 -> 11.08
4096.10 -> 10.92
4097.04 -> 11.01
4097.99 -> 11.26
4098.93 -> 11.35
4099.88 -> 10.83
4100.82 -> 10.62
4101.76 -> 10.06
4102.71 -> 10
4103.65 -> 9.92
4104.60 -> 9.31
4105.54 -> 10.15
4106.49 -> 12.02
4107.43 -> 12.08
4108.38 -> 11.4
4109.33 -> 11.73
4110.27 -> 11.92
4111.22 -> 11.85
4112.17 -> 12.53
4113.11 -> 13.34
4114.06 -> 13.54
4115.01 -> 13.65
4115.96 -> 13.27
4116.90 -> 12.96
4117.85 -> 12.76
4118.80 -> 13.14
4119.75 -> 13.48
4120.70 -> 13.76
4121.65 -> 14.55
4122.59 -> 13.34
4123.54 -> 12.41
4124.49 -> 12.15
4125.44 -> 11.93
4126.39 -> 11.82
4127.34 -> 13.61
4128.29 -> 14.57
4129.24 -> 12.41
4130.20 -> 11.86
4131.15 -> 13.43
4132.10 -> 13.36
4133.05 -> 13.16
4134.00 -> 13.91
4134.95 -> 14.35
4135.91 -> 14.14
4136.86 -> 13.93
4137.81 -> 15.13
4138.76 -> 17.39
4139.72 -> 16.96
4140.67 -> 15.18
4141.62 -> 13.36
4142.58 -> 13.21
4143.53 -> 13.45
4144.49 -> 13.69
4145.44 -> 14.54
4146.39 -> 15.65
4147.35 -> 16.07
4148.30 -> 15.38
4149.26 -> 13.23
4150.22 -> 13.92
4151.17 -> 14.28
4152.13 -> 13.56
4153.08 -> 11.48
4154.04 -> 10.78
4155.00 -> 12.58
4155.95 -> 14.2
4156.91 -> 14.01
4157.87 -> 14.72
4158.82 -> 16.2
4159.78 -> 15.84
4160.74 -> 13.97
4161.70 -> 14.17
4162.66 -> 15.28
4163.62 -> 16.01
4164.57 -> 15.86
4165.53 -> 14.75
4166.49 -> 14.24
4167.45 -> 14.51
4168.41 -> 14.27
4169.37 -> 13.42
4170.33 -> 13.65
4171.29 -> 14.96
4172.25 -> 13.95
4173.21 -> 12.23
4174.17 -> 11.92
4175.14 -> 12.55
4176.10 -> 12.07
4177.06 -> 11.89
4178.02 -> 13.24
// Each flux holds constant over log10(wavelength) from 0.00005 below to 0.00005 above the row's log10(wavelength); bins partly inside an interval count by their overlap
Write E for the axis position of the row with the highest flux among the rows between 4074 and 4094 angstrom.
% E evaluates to 4081.04 angstrom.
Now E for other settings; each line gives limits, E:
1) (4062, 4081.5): 4081.04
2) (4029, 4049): 4040.83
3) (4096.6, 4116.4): 4115.01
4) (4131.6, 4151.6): 4138.76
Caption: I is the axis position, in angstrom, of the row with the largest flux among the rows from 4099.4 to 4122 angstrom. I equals 4121.65 angstrom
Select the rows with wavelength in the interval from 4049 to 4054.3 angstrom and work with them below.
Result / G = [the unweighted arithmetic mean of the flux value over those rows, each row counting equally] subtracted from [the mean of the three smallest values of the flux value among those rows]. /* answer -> -1.2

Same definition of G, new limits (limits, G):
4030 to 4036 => -0.5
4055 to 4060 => -0.2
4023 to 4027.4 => -0.5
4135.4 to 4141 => -1.1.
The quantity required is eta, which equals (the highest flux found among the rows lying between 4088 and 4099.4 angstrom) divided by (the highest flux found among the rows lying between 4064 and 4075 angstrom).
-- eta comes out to 0.98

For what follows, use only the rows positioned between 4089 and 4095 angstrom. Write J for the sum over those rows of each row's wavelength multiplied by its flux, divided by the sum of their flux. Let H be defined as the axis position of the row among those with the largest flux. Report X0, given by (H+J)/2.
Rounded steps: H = 4089.50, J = 4091.8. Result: 4090.7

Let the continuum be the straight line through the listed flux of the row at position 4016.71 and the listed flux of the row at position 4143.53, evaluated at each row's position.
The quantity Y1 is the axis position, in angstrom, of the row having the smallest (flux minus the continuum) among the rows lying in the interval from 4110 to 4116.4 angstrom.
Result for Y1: 4111.22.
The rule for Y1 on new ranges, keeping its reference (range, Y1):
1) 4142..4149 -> 4142.58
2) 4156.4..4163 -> 4160.74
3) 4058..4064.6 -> 4063.22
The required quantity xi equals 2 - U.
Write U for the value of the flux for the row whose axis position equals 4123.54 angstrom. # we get -10.4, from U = 12.41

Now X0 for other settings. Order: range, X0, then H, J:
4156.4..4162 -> 4159.1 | 4158.82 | 4159.3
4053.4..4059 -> 4056.0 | 4055.74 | 4056.2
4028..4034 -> 4029.9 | 4028.75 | 4031.1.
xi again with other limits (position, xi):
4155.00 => -10.6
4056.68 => -11.3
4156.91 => -12.0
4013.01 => -11.4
